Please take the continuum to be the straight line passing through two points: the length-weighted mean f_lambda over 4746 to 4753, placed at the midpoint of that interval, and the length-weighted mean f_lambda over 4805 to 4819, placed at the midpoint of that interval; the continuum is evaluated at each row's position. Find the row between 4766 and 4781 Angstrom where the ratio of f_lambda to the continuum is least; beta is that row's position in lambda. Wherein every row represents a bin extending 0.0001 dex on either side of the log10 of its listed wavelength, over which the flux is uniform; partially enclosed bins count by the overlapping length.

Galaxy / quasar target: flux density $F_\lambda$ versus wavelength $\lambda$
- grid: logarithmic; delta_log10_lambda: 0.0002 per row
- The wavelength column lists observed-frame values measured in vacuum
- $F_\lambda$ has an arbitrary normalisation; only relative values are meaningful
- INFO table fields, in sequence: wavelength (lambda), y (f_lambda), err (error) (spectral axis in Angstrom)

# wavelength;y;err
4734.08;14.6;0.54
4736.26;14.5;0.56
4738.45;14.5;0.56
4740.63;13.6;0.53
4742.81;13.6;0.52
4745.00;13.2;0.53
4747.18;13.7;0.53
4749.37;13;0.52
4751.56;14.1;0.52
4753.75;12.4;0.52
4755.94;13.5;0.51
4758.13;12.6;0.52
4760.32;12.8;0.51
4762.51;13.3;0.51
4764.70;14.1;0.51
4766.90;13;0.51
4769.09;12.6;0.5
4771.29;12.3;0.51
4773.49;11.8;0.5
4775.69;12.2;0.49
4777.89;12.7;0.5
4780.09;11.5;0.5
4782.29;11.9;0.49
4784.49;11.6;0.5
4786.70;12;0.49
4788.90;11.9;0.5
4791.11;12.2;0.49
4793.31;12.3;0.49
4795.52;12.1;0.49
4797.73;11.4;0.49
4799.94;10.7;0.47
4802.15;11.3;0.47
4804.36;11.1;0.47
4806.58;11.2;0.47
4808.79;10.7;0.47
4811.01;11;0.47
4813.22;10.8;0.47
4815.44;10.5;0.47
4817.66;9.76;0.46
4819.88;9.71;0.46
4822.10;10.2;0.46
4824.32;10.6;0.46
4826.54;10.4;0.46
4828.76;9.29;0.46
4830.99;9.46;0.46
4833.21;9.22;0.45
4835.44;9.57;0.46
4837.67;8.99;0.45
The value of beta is 4780.09 Angstrom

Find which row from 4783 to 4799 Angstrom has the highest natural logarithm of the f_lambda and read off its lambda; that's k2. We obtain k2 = 4793.31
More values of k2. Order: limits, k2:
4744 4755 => 4751.56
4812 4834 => 4813.22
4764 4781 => 4764.70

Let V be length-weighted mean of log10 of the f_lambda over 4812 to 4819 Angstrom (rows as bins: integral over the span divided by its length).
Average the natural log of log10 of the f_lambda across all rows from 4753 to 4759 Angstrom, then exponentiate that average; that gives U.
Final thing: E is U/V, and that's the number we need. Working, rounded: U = 1.11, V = 1.01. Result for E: 1.092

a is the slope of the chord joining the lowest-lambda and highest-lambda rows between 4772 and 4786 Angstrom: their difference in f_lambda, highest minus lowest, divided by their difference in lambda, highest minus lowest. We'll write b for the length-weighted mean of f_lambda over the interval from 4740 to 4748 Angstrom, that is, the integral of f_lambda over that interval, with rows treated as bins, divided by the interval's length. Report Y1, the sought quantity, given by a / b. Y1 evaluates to -0.001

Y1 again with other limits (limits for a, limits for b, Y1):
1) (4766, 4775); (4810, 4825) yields -0.018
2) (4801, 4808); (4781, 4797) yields -0.002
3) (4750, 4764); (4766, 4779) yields -0.006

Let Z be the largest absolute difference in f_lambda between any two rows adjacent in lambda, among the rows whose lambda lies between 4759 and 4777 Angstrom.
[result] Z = 1.1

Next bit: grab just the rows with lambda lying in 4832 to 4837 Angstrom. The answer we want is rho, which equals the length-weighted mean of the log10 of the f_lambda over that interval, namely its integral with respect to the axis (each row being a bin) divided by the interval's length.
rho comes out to 0.97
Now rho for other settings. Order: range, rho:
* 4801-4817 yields 1.04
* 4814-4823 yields 1.00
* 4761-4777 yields 1.11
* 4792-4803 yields 1.06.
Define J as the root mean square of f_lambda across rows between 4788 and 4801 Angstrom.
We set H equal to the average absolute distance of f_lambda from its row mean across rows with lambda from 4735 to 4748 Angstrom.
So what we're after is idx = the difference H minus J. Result -11.3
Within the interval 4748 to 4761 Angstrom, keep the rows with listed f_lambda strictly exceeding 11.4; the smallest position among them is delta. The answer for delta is 4749.37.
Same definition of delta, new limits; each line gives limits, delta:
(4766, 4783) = 4766.90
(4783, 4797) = 4784.49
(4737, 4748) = 4738.45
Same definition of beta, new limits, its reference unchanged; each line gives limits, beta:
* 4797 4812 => 4799.94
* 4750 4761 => 4753.75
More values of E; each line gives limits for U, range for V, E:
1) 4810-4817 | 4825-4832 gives 1.043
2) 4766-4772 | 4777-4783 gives 1.020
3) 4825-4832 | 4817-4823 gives 0.992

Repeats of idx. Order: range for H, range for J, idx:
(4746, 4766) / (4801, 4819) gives -10.3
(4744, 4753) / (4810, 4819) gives -10.1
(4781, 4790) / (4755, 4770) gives -13.0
